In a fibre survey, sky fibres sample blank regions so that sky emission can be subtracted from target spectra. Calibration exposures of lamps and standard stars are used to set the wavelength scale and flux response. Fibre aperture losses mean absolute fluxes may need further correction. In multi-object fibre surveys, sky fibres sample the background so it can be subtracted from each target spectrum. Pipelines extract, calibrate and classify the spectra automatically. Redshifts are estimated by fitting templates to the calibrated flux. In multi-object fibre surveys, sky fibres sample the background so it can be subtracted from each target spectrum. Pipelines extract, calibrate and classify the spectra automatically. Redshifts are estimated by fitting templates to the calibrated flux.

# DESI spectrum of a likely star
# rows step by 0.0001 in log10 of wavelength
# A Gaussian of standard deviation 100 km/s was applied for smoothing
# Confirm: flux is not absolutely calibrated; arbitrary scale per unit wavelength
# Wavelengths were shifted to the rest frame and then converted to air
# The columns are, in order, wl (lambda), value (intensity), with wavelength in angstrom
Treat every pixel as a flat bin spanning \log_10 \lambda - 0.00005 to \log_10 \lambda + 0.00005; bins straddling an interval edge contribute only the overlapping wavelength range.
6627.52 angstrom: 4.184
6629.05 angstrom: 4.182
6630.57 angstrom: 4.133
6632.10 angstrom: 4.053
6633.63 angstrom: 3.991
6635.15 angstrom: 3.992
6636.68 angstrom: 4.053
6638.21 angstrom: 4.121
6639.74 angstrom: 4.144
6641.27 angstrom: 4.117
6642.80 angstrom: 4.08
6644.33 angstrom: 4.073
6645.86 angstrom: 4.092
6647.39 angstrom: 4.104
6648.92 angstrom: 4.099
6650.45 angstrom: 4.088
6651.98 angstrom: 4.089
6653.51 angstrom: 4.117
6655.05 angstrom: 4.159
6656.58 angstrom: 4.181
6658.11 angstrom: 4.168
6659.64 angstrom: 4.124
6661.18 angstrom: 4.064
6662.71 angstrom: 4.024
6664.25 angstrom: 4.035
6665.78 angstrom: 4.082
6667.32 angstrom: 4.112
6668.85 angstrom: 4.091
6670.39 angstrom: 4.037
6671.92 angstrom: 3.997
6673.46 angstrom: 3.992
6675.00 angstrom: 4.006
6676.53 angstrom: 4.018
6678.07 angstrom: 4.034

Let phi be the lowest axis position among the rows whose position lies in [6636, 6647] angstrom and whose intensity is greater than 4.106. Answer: 6638.21 angstrom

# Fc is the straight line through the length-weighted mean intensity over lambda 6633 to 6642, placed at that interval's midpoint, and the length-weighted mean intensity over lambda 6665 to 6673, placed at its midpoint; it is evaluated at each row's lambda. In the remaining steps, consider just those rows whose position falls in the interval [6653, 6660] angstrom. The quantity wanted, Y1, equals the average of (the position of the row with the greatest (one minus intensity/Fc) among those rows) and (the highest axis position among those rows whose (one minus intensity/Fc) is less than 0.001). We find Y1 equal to 6656.6 angstrom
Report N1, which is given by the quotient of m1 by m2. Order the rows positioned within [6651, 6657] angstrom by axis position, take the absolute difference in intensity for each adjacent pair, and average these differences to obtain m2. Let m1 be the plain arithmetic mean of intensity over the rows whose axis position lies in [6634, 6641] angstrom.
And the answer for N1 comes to 133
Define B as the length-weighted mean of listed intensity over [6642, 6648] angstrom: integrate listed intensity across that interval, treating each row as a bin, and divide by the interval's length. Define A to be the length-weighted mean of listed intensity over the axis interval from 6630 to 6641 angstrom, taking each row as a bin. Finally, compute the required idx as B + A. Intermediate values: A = 4.07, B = 4.09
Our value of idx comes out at 8.16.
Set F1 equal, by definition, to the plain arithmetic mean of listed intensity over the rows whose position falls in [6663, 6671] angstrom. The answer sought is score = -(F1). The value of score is -4.07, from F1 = 4.07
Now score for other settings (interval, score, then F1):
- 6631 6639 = -4.04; 4.04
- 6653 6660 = -4.15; 4.15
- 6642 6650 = -4.09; 4.09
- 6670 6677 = -4.01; 4.01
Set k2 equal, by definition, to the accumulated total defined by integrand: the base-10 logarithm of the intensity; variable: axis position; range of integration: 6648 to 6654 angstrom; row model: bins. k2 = 4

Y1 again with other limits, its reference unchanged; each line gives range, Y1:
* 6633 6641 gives 6636.7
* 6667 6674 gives 6671.2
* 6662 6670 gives 6665.8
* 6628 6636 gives 6632.1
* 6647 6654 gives 6652.0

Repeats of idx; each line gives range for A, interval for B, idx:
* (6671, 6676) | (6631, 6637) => 8.03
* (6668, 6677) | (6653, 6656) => 8.16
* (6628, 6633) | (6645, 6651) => 8.22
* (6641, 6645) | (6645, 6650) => 8.19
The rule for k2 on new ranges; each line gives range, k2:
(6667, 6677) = 6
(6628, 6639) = 7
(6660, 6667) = 4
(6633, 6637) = 2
